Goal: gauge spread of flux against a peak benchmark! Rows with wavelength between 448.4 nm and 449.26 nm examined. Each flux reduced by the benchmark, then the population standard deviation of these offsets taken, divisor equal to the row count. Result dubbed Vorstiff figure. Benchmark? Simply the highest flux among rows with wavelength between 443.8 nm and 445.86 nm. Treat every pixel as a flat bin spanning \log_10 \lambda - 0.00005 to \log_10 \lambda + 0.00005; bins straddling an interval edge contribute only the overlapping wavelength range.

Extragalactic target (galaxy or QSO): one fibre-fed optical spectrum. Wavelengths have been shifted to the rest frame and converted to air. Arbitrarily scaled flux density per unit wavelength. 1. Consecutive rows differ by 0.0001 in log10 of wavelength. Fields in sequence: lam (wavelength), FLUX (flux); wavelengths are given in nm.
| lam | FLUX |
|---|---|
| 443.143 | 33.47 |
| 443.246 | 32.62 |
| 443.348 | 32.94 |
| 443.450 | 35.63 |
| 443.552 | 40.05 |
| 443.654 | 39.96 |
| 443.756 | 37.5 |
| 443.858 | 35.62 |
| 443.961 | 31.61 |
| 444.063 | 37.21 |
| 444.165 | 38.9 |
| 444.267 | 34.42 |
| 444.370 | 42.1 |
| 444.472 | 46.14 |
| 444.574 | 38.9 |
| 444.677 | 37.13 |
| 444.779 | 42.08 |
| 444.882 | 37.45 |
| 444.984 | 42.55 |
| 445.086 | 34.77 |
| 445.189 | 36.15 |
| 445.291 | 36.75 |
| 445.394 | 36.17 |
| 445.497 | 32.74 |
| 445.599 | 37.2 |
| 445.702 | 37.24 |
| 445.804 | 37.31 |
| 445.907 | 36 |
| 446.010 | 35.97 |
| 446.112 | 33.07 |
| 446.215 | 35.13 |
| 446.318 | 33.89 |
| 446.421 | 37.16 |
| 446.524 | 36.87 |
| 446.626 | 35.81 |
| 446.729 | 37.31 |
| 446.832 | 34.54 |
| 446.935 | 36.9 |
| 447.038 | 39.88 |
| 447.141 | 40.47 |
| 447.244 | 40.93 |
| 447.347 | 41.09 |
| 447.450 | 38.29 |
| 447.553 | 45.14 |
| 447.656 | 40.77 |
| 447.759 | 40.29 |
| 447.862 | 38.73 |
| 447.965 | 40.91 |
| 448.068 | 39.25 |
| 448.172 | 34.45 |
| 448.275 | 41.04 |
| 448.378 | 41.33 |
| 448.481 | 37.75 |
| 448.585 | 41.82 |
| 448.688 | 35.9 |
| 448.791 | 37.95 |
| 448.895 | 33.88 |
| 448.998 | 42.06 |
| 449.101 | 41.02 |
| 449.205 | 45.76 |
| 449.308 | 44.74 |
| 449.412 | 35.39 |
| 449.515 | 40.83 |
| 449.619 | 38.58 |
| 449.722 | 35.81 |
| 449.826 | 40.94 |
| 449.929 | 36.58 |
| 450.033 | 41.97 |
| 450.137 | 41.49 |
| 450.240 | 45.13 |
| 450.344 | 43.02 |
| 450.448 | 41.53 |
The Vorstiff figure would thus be 3.60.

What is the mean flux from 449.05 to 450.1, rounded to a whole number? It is 40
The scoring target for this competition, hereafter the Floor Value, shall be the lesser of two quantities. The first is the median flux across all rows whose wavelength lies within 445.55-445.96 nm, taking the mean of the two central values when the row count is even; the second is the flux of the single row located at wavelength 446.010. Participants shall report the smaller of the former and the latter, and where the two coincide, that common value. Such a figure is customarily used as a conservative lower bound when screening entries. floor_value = 36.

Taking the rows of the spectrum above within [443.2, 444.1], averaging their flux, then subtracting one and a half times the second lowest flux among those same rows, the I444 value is -13.0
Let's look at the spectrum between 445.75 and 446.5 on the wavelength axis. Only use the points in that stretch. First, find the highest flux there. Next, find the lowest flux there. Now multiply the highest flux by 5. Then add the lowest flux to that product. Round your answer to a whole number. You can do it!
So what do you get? 220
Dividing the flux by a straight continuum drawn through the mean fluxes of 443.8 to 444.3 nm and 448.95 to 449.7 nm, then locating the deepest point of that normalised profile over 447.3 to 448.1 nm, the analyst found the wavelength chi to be 447.450 nm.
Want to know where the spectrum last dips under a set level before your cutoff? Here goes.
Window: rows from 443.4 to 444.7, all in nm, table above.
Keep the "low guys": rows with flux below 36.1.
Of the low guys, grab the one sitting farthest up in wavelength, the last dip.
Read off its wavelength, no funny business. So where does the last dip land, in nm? 444.267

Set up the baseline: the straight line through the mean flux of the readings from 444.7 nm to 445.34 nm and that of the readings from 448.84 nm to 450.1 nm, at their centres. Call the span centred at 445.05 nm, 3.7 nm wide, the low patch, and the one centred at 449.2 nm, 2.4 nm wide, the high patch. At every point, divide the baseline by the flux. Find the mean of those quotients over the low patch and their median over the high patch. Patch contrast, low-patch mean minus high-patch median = 0.07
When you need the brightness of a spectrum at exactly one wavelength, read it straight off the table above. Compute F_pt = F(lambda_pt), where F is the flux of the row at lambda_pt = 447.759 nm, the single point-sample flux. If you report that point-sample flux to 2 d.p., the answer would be 40.29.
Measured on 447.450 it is 38.29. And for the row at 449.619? 38.58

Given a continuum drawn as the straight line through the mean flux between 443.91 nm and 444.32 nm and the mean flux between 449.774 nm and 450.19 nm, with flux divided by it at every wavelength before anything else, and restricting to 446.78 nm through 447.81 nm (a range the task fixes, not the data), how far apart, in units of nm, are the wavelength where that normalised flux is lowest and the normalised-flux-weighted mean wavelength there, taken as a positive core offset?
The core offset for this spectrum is 0.47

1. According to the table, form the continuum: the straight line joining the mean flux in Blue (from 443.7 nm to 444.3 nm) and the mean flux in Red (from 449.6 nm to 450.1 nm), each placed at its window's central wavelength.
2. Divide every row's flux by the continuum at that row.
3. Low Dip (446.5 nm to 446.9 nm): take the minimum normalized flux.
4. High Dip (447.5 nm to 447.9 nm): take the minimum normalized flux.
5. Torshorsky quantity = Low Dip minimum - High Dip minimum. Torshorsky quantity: -0.10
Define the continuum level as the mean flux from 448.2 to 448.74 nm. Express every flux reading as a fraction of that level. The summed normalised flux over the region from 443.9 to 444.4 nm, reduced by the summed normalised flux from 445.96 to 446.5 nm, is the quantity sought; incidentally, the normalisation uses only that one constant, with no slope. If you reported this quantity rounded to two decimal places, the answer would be 0.23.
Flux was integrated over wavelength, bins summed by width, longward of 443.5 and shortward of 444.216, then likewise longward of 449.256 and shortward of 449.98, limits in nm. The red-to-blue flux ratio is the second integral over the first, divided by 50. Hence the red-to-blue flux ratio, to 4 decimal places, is 0.0212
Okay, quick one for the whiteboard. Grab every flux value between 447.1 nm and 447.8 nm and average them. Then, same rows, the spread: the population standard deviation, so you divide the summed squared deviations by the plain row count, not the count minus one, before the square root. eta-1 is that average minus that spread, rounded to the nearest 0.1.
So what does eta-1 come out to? 39.1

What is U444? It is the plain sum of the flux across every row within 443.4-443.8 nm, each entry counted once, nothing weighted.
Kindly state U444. 153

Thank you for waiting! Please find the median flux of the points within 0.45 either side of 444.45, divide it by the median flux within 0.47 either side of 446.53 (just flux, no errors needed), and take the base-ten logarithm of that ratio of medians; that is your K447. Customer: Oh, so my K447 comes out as 0.04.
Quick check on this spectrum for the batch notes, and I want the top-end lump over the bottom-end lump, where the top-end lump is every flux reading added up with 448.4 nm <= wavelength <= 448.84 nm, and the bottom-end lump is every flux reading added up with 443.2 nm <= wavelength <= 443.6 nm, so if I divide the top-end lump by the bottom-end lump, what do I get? 1.09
